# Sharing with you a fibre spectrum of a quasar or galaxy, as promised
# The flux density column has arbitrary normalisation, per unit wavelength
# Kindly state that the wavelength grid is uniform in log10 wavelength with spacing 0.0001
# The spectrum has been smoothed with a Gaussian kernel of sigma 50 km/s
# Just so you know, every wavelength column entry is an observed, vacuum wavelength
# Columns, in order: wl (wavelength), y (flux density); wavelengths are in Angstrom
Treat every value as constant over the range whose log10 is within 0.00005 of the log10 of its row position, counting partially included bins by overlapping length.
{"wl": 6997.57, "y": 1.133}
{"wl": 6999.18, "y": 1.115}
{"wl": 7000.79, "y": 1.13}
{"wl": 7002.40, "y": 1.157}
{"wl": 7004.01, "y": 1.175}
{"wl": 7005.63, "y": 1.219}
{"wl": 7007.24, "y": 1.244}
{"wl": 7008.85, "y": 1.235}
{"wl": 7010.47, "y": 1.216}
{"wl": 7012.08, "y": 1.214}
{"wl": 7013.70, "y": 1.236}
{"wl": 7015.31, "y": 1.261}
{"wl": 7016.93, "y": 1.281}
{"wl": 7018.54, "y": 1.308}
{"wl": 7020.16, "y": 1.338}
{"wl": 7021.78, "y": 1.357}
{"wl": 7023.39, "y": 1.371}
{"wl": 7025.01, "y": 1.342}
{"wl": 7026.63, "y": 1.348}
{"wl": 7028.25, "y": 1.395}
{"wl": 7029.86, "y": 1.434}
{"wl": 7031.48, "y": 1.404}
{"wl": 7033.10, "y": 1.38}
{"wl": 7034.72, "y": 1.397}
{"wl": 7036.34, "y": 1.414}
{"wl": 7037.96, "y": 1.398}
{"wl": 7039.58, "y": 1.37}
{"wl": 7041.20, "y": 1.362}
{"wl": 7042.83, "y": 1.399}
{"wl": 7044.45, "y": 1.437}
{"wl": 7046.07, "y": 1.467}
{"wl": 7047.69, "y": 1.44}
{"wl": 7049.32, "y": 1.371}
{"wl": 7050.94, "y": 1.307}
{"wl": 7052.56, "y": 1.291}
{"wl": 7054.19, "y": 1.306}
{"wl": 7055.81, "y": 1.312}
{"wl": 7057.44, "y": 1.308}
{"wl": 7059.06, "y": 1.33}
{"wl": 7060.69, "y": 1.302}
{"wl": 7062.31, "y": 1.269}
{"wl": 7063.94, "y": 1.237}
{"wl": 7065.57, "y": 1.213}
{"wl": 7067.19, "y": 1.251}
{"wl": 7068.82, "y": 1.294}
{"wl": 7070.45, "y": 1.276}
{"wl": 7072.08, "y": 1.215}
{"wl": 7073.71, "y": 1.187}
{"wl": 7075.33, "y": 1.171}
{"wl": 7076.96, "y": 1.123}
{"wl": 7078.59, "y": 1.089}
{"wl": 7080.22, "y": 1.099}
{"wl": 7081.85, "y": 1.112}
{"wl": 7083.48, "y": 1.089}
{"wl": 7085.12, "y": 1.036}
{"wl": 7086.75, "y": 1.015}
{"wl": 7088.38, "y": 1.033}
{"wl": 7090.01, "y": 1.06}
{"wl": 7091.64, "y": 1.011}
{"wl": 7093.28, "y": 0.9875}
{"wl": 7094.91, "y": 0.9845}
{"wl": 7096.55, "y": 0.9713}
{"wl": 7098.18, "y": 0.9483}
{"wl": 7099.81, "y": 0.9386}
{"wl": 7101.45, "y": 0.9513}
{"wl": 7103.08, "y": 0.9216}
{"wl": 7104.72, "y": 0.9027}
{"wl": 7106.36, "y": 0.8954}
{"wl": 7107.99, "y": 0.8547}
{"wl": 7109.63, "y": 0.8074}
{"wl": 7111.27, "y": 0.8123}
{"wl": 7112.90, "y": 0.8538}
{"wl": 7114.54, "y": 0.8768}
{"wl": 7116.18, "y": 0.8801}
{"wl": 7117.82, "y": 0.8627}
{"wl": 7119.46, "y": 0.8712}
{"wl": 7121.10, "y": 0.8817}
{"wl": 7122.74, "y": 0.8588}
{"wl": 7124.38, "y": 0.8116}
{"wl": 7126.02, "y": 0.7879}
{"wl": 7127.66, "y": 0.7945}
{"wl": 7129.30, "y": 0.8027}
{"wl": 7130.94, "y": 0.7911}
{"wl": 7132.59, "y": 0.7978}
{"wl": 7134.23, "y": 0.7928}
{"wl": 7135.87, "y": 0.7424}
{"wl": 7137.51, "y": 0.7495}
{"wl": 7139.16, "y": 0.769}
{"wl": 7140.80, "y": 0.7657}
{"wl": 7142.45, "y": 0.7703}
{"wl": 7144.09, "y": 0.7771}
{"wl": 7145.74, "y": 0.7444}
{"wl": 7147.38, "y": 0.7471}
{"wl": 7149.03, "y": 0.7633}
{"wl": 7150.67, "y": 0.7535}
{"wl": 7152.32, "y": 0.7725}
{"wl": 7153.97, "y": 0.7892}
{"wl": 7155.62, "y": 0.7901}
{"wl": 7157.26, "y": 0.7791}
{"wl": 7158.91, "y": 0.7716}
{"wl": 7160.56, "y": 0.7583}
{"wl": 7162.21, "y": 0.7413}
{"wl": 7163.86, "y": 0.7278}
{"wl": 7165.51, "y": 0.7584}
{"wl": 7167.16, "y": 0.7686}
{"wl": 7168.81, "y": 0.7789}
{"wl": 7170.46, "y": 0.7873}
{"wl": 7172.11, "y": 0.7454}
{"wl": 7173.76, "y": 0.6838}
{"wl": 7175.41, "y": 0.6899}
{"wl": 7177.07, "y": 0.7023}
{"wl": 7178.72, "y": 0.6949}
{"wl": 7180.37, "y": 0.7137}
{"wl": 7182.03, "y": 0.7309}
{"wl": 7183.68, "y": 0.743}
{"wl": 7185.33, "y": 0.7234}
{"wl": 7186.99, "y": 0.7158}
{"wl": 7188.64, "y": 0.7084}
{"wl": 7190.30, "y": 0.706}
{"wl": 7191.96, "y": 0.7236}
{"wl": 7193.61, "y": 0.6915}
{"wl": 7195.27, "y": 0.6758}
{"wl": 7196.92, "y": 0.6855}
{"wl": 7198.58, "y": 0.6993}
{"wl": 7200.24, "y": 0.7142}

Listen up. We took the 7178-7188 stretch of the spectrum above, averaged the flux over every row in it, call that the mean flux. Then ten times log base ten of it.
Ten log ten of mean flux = -1.4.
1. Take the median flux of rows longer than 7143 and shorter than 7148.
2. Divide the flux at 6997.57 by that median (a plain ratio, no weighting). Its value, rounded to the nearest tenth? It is 1.5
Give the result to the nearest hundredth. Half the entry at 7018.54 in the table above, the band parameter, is 0.65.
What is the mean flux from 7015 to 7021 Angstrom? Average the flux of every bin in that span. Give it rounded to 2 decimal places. 1.30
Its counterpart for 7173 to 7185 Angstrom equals 0.71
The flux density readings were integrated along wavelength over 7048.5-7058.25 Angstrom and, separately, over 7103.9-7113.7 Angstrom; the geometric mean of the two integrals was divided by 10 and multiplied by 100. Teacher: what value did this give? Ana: 104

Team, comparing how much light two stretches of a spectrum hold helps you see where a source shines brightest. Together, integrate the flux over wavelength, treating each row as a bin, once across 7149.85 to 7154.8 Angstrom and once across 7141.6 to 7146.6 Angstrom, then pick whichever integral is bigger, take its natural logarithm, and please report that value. 1.34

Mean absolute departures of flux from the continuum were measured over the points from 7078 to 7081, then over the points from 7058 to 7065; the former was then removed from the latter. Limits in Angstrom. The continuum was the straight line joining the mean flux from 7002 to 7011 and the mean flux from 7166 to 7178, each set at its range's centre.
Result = 0.14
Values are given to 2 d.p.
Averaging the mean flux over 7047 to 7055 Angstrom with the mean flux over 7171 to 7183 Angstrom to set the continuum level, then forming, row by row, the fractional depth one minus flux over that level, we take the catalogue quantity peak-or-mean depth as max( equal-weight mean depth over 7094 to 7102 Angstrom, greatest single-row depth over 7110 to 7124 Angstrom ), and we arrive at 0.21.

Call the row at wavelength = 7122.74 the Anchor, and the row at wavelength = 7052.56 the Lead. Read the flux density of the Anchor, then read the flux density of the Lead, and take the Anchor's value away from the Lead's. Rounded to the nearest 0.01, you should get 0.43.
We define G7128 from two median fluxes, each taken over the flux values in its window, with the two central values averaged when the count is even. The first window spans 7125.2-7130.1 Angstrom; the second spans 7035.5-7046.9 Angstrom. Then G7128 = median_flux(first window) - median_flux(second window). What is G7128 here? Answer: -0.60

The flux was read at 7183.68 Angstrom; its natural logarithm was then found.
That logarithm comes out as -0.3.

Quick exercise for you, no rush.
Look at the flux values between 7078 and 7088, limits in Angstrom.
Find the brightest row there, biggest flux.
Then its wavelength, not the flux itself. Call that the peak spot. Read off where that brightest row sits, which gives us 7081.85 Angstrom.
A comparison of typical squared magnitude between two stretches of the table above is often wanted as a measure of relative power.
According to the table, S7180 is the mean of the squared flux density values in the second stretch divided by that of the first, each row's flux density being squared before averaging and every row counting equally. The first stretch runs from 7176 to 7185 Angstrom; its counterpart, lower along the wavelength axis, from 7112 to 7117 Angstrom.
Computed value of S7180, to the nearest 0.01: 1.47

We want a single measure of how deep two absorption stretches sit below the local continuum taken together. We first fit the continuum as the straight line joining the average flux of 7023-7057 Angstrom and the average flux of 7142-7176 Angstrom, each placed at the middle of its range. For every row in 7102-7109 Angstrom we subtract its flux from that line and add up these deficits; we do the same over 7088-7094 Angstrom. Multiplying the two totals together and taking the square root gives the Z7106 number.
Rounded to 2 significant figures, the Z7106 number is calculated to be 0.45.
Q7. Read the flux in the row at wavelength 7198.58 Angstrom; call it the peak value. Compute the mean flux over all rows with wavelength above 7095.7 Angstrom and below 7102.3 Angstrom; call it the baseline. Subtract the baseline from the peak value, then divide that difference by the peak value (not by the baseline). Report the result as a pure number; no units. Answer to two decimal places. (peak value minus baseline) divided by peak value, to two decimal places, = -0.36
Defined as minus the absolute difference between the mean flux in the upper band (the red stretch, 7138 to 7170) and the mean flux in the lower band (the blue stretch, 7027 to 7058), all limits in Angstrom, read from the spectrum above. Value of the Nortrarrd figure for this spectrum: -0.6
